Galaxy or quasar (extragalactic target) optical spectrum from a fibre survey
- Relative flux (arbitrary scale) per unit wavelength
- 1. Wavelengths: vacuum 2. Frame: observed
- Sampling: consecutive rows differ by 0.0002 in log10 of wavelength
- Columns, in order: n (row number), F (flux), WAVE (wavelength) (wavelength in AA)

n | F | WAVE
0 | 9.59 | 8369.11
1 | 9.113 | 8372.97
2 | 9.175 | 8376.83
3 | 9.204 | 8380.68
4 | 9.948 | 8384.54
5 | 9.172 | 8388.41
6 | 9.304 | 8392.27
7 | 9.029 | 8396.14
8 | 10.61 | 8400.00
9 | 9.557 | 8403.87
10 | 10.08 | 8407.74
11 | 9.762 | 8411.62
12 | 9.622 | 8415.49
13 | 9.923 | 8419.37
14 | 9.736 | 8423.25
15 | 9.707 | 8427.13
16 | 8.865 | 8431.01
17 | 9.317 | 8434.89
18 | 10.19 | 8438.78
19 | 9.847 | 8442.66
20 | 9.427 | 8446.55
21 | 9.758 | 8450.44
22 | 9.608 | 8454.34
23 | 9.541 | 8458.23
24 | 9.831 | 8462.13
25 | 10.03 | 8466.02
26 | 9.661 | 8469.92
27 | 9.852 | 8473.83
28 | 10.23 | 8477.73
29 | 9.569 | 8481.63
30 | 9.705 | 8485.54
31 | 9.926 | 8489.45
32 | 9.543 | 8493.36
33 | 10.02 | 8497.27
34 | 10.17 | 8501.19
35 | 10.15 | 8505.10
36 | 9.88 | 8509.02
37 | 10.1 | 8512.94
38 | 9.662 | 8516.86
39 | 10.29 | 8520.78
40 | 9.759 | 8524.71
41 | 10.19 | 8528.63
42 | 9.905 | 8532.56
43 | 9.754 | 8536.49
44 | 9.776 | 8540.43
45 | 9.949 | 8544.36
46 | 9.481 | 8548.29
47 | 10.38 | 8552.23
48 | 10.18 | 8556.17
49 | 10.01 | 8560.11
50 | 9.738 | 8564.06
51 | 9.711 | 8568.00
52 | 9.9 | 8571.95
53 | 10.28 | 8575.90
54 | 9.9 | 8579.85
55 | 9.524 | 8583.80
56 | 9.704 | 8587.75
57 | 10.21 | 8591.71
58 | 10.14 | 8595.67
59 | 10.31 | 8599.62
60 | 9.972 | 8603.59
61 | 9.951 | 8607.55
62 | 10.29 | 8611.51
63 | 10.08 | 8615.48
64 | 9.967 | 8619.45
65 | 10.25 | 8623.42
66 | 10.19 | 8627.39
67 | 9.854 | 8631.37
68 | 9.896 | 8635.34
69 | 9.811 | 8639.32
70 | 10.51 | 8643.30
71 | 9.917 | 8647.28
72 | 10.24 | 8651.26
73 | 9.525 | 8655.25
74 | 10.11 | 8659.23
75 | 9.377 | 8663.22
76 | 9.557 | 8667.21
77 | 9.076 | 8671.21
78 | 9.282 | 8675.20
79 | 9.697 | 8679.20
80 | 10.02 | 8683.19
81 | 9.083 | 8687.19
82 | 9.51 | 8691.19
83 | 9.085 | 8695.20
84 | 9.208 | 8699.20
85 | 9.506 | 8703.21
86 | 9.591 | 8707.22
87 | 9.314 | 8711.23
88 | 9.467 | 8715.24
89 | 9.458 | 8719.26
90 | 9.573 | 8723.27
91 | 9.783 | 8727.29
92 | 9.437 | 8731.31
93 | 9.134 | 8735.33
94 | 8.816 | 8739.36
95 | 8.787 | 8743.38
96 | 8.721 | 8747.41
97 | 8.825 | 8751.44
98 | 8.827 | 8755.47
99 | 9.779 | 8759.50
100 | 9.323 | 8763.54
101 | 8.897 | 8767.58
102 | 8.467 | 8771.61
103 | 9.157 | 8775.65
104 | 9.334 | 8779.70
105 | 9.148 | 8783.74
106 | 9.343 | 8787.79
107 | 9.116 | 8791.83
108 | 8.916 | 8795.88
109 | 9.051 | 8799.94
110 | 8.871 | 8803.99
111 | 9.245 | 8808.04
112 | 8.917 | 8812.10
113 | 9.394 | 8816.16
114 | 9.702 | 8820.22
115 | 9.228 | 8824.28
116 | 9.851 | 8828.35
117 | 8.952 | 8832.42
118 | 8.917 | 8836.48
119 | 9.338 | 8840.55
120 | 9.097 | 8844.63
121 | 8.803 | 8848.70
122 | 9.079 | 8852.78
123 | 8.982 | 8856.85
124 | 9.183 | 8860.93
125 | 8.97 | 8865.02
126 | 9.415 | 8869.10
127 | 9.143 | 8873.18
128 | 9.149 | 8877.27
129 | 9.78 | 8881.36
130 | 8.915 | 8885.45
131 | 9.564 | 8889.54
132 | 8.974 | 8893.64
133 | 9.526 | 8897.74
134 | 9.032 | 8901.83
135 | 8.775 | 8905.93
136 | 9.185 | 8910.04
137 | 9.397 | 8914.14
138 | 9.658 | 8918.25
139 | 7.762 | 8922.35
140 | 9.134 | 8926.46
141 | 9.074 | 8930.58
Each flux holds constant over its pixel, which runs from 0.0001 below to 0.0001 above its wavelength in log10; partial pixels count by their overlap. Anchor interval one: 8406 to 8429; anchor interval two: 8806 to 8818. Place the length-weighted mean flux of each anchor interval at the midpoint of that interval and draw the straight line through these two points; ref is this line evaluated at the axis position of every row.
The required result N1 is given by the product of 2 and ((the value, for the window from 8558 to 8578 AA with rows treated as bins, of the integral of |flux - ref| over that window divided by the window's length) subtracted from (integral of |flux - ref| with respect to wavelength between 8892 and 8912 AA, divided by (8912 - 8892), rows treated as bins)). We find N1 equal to -0.3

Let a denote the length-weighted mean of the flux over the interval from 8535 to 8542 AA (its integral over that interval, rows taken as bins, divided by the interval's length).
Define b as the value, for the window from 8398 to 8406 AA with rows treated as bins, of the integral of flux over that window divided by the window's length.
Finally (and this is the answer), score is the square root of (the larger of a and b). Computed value 3.175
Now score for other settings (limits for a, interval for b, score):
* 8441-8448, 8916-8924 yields 3.105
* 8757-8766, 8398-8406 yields 3.175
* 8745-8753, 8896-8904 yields 3.045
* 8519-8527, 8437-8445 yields 3.167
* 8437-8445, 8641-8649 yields 3.195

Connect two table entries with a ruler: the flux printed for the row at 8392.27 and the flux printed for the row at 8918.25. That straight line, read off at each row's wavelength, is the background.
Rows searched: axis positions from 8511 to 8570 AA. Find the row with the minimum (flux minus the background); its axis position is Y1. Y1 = 8548.29 AA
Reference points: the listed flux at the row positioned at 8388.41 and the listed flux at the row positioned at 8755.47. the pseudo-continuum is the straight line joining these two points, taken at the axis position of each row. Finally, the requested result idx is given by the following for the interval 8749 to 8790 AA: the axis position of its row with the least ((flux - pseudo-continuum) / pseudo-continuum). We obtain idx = 8771.61 AA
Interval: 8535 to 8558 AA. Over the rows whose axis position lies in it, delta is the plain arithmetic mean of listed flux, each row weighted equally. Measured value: 9.9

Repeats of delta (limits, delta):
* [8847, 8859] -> 9.0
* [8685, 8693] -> 9.3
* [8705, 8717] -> 9.5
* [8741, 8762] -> 9.0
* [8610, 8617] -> 10.2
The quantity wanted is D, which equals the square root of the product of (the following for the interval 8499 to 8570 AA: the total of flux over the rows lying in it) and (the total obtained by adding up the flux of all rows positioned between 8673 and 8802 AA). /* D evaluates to 230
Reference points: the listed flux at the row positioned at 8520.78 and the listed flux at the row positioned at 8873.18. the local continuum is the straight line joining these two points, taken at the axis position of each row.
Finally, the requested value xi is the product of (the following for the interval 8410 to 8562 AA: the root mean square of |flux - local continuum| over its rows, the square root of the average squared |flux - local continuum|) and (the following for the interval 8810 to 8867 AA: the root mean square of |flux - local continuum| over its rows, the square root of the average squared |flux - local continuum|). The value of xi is 0.201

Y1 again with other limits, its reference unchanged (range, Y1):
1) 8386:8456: 8431.01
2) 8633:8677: 8671.21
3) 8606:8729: 8695.20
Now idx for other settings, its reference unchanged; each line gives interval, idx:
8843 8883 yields 8848.70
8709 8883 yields 8771.61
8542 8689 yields 8671.21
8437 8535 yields 8446.55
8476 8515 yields 8493.36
